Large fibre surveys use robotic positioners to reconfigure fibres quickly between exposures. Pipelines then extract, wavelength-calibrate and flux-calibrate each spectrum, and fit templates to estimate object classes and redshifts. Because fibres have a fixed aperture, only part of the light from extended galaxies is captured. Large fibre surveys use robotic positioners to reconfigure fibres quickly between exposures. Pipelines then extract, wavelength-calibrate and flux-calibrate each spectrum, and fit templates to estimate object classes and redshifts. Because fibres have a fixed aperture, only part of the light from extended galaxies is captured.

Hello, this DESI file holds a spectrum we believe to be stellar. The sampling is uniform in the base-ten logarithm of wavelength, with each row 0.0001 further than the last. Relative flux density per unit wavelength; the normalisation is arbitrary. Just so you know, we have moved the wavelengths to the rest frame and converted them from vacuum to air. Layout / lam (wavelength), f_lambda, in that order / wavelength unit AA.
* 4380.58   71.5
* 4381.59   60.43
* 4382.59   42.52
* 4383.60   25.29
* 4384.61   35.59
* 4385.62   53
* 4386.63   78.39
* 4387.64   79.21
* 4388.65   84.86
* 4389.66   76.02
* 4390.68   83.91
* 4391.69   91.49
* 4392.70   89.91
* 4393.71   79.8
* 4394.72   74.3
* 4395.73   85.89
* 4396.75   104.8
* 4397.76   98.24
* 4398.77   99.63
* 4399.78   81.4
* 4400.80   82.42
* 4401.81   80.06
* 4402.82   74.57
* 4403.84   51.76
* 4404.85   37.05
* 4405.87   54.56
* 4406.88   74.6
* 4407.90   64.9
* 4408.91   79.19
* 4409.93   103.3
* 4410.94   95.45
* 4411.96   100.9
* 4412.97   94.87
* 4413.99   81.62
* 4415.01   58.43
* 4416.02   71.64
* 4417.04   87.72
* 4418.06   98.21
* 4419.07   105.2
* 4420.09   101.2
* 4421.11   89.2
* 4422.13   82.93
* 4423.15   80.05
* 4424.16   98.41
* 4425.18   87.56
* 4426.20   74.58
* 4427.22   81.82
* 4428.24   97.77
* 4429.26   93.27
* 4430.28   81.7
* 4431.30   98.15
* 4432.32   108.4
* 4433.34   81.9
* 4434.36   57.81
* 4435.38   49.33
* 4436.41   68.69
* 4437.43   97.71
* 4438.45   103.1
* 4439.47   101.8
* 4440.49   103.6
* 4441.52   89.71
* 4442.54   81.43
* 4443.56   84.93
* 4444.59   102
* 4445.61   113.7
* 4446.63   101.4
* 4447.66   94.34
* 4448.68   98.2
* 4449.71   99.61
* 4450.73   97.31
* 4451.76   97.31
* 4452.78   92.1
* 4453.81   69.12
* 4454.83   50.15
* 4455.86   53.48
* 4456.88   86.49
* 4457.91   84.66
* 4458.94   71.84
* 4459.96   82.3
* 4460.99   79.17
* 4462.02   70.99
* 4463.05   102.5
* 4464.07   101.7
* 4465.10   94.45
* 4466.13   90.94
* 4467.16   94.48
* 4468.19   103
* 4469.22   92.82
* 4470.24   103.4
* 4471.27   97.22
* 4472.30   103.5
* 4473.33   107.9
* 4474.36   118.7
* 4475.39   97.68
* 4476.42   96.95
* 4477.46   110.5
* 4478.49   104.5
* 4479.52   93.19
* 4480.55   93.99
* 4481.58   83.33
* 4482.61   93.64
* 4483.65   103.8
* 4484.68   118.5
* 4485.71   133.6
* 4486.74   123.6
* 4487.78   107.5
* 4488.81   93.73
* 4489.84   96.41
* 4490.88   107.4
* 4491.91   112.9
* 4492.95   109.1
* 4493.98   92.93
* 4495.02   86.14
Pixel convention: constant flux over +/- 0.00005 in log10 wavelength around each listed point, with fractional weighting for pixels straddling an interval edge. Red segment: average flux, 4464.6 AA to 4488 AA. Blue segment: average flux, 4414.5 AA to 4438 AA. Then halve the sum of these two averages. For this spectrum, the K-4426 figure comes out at 93.9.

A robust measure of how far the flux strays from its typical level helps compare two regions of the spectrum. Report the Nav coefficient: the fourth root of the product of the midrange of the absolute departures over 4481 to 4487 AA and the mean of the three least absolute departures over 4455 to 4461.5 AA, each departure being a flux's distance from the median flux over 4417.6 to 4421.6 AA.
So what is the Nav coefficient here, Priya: 4.1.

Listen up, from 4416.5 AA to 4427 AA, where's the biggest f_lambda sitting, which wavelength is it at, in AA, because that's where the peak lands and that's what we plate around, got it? 4419.07 AA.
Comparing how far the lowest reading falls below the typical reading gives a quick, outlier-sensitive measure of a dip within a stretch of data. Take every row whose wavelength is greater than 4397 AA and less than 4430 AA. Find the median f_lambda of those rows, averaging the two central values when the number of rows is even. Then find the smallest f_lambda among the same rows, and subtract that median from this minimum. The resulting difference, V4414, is -46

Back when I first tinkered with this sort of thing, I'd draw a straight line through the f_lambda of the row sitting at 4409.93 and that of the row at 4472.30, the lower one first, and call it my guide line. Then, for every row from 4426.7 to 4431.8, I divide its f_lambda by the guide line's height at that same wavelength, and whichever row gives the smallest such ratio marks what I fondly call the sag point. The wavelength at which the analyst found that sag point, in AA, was 4430.28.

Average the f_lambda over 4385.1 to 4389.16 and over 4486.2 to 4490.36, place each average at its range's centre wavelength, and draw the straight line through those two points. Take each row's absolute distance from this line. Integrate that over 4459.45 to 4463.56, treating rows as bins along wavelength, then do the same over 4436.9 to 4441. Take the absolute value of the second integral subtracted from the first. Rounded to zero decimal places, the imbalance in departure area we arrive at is 17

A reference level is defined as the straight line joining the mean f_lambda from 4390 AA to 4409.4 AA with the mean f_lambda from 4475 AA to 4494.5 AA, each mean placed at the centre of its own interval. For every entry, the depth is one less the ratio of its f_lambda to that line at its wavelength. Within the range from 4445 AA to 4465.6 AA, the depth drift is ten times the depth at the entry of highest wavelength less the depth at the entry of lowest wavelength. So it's 2.7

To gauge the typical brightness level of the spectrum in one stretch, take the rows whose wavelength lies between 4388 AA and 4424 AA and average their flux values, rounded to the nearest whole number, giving 83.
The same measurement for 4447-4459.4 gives 83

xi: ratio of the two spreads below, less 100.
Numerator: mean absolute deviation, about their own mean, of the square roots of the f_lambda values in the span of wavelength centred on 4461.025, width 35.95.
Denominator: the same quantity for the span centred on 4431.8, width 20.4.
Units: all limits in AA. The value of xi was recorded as -99.1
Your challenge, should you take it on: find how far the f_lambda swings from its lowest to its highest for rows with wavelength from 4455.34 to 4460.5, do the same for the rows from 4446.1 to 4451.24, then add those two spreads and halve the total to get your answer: 20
